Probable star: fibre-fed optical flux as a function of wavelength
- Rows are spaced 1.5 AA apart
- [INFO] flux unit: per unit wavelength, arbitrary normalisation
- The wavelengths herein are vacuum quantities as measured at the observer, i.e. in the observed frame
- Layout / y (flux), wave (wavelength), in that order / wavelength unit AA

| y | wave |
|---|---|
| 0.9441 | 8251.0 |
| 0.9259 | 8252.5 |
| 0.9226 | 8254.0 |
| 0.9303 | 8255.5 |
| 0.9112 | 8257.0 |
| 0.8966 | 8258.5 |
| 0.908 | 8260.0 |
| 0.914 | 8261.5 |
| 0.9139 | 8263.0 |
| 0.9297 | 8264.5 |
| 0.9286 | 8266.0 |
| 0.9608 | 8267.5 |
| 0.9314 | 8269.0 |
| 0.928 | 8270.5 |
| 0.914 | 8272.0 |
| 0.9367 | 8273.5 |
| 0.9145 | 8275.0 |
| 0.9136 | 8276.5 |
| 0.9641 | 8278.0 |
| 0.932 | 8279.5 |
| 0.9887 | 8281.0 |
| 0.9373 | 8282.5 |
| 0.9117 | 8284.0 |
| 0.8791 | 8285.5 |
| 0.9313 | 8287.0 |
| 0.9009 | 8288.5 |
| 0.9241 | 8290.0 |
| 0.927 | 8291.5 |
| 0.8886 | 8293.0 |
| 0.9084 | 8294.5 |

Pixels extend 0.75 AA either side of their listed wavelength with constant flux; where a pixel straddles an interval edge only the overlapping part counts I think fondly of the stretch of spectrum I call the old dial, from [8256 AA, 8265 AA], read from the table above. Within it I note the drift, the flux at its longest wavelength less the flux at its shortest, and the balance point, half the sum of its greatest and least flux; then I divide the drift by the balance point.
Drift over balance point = 0.020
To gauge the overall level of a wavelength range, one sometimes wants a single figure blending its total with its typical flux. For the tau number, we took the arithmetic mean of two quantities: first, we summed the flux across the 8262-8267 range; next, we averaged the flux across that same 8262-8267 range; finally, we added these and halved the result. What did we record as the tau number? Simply 1.85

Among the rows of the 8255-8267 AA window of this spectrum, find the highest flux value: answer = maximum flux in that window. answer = 0.9303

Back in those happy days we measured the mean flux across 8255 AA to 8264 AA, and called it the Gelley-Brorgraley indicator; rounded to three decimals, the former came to 0.912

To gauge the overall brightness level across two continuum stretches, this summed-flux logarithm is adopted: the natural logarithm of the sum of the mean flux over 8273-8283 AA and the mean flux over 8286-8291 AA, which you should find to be 0.620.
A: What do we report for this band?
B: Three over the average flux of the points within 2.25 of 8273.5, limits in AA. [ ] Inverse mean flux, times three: 3.25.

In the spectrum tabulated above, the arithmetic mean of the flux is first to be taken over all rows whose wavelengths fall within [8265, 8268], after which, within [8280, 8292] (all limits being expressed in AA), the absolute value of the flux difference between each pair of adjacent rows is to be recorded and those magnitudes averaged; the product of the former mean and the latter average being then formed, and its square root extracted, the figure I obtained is 0.17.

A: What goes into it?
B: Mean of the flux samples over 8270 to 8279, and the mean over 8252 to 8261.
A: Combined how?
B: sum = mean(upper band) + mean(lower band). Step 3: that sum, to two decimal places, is 1.84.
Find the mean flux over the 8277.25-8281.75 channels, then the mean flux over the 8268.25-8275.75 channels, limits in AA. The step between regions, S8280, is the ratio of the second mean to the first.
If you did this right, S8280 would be 0.96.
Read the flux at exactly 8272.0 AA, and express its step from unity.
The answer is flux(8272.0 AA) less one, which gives -0.086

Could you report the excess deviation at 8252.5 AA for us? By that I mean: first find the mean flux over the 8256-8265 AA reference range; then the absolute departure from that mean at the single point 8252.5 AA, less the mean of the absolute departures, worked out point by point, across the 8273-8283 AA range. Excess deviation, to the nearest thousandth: -0.015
